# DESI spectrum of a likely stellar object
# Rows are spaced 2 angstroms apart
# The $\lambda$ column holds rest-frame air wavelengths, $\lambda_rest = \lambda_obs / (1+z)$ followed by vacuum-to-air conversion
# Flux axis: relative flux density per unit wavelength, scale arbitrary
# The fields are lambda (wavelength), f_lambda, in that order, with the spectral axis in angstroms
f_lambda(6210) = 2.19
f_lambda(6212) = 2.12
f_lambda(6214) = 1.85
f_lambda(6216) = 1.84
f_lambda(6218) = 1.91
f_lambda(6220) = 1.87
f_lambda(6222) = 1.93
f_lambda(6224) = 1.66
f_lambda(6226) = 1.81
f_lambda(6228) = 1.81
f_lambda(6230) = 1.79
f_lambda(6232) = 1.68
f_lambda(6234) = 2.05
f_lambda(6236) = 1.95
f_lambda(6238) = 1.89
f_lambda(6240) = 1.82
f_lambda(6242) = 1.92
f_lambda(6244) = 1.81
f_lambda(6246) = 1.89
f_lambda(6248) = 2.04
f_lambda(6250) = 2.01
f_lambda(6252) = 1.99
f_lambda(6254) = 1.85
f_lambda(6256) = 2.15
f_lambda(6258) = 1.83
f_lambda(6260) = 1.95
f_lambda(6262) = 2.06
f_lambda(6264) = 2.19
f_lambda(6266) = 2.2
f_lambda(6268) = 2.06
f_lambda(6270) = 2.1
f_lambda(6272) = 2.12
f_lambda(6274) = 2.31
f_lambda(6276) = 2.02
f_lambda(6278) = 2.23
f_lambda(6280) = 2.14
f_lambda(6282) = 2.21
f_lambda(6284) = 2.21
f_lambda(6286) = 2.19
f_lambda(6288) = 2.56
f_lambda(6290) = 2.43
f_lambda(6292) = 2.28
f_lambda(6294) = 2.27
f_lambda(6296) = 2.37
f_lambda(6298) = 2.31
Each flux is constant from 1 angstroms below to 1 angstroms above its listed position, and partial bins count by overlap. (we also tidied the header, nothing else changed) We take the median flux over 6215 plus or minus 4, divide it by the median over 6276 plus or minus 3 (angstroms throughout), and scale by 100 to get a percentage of 84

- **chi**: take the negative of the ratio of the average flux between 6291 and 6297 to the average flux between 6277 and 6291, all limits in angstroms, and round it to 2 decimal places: -1.01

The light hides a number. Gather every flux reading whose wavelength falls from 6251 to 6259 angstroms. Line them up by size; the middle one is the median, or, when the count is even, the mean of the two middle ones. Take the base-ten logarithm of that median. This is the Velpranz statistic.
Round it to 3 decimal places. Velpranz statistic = 0.283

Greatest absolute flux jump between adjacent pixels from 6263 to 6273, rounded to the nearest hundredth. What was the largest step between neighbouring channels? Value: 0.14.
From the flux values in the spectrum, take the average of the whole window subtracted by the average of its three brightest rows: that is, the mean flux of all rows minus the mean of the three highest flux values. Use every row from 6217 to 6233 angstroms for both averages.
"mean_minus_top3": -0.096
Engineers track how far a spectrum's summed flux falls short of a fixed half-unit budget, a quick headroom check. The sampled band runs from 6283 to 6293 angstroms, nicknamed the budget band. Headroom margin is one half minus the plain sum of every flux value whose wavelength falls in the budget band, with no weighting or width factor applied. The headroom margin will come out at -11.2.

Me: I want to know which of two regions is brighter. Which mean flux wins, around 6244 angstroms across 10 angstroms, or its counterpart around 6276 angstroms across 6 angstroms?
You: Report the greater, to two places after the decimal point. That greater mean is 2.19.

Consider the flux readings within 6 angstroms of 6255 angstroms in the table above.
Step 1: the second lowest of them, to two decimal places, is 1.85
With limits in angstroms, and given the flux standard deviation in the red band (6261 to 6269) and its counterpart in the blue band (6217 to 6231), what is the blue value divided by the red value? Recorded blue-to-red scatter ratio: 1.2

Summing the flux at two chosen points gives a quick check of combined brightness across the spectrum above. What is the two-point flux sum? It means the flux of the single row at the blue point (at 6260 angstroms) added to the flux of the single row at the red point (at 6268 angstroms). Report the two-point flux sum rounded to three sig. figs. 4.01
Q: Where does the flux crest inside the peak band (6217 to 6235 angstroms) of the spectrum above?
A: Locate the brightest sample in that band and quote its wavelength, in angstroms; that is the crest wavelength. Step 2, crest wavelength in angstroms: 6234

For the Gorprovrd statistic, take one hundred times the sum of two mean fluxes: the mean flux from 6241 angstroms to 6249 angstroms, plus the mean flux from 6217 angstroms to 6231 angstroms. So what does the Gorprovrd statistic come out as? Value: 374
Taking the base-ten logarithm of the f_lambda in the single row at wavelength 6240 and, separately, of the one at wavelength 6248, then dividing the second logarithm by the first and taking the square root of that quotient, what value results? 1.09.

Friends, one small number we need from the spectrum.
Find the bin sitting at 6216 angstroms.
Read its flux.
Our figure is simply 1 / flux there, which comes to 0.54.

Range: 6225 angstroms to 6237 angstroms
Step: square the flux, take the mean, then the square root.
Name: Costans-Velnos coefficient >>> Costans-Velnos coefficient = 1.85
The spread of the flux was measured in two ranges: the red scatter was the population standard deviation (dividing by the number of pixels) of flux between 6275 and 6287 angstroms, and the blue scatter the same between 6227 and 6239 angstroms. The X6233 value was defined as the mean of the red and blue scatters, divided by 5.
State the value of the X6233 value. 0.0190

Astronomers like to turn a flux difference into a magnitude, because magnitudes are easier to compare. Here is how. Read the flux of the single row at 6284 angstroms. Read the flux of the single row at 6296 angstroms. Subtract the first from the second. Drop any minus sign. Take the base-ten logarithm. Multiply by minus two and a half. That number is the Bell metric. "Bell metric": 2.0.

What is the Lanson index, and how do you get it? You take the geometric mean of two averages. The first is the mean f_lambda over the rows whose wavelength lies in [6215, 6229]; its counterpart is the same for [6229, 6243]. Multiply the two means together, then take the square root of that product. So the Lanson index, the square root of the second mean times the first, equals 1.85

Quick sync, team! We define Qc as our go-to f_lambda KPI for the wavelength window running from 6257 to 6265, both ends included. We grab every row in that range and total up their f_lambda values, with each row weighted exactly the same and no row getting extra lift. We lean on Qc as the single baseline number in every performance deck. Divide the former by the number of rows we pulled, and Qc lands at 2.01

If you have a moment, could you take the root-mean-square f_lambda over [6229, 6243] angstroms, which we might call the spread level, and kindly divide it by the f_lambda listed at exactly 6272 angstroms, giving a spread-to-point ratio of 0.88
